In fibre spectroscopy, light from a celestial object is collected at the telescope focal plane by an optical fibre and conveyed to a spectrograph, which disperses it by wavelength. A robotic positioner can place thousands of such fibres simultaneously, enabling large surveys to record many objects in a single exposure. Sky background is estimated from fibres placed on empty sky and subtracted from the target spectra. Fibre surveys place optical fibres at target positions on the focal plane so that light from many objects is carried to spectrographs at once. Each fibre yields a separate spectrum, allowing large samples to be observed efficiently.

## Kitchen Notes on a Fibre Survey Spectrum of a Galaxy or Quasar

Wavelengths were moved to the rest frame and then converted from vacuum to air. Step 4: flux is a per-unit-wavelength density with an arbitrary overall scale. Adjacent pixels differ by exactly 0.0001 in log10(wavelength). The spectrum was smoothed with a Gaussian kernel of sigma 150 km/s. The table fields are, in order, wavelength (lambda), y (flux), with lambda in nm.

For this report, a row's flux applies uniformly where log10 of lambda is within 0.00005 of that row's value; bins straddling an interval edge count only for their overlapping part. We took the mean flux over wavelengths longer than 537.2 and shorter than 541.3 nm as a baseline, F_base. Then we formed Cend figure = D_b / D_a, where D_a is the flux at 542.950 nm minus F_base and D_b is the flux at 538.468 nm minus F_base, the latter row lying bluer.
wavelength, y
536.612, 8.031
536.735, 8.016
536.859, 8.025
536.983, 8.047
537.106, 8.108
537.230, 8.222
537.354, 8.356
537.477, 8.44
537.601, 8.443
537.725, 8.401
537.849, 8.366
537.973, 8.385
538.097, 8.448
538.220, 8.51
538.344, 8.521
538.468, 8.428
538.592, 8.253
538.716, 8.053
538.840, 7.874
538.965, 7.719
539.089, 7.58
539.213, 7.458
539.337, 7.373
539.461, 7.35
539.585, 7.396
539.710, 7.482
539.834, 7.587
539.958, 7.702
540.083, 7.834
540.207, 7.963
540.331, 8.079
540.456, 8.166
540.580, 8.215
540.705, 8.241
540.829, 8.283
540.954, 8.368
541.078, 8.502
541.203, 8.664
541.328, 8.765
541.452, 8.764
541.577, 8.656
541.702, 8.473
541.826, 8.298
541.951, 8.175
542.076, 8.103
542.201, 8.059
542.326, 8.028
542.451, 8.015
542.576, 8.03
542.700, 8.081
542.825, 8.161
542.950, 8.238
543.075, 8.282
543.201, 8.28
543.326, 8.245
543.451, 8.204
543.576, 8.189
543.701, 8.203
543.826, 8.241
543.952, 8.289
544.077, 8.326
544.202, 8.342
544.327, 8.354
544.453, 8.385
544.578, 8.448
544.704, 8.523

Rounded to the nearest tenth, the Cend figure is 2.2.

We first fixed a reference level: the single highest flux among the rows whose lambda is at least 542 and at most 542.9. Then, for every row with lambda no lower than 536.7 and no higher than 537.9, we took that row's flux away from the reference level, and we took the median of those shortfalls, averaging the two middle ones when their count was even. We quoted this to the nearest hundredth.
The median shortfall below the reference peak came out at -0.13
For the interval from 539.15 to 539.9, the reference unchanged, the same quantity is 0.73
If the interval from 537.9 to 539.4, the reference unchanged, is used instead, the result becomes 0.01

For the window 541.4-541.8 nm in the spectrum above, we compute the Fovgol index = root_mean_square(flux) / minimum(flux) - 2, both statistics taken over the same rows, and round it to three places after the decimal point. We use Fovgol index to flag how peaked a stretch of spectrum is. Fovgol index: -0.981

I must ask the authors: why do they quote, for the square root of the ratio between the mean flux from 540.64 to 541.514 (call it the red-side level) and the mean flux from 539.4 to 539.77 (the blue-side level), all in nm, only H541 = 1.07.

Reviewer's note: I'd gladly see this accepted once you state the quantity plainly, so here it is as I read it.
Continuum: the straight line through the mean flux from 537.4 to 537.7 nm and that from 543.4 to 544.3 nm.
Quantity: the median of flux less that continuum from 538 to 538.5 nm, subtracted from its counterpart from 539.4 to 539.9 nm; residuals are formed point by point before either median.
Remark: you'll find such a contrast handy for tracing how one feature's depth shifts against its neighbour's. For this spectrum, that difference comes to -1.0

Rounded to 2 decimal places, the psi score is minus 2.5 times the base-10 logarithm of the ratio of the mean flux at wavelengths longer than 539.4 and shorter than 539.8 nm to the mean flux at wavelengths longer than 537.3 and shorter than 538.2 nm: 0.14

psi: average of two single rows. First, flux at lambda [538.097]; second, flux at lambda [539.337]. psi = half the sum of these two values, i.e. 7.91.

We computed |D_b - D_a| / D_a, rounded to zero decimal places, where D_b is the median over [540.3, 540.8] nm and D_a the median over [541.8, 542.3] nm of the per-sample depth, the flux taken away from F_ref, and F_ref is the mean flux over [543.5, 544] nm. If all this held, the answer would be 1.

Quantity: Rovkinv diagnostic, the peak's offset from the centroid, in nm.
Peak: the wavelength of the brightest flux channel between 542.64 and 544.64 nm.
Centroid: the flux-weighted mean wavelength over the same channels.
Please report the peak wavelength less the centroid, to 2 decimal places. 0.93 nm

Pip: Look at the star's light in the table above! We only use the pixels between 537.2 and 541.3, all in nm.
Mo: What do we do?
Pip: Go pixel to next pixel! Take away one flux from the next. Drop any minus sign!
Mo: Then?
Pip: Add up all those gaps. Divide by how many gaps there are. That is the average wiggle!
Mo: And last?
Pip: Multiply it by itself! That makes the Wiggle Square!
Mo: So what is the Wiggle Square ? 0.008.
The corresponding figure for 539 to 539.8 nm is 0.005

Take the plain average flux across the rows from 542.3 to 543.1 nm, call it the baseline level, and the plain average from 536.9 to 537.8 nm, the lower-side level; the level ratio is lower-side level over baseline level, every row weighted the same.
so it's 1.02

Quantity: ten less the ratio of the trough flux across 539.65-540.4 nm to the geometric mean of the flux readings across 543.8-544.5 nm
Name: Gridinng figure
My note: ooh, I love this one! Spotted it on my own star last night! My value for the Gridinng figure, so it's 9.10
